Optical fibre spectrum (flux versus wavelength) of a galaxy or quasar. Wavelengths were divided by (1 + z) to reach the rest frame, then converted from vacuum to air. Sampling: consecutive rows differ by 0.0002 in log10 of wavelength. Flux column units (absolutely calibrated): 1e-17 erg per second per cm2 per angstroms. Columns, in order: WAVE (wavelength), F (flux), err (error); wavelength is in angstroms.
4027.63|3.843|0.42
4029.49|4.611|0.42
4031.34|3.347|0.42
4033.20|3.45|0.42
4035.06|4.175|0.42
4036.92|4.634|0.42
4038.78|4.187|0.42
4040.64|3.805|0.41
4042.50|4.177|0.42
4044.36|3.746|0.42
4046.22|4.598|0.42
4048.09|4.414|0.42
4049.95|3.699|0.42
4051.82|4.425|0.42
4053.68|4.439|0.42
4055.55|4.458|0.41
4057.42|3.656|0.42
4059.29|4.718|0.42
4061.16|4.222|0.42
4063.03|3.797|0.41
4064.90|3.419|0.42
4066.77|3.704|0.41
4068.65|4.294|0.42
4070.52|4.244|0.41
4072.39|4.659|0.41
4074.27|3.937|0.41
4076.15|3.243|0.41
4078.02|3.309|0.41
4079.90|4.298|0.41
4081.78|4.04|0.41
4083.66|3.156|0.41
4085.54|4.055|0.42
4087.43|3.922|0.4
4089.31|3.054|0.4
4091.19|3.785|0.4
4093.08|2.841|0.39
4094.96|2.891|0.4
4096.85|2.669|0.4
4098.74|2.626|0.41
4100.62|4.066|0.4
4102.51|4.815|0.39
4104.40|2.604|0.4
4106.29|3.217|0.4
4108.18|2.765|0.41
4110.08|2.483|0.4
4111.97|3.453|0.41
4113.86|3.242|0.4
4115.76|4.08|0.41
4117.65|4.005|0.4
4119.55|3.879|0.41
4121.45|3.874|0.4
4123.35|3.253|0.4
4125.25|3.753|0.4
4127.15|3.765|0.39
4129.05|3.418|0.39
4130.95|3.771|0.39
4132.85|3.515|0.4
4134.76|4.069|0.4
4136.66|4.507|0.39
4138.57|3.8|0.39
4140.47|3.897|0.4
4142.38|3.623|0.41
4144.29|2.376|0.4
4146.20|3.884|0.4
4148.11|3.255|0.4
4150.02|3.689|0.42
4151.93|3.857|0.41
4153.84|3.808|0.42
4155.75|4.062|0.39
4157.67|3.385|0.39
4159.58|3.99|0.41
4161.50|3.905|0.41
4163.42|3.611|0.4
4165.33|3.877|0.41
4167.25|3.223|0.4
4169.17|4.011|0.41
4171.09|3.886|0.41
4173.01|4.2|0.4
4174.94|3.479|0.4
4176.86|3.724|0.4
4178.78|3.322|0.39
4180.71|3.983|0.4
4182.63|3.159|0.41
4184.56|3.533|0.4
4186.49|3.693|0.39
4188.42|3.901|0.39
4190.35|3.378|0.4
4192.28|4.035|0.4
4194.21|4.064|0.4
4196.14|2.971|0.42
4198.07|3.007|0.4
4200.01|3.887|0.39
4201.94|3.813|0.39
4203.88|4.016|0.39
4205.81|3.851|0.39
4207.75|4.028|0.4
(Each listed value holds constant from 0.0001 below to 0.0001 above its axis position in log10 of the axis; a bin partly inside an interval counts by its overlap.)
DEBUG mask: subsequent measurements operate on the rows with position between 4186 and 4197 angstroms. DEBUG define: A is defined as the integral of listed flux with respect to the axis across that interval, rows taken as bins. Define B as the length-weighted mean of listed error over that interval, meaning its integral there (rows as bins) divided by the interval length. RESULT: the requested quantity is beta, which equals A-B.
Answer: 40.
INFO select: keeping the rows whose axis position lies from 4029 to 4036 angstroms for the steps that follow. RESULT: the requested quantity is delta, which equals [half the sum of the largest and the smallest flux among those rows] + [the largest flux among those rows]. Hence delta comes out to 8.6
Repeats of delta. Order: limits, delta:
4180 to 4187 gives 7.6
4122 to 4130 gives 7.3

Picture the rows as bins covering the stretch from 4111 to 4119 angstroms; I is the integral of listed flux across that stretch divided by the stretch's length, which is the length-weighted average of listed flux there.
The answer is 3.70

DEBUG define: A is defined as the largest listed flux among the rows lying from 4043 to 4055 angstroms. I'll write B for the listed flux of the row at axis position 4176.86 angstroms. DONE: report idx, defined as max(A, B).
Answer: 4.60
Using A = 4.598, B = 3.724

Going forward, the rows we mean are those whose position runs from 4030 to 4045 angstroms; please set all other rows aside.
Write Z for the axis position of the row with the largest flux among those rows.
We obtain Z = 4036.92 angstroms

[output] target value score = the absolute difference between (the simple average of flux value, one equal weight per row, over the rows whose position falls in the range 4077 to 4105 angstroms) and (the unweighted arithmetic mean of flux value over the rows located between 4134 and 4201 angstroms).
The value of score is 0.21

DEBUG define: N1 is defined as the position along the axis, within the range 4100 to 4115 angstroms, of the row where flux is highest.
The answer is 4102.51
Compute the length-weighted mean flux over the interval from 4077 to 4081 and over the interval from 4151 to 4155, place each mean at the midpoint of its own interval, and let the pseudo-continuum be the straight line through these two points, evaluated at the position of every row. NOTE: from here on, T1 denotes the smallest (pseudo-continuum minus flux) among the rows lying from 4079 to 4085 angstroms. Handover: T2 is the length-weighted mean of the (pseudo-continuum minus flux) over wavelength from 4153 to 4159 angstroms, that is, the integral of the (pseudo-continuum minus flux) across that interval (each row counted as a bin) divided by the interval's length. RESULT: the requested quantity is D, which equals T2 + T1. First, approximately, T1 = -0.5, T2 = 0.1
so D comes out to -0.41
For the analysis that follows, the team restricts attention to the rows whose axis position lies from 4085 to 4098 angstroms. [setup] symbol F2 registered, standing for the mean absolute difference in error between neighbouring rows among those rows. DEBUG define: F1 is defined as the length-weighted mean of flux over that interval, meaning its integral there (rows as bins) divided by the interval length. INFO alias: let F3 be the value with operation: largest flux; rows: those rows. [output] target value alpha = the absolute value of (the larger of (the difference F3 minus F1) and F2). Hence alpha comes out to 0.8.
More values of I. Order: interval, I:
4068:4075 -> 4.30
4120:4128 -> 3.67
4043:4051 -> 4.12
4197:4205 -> 3.68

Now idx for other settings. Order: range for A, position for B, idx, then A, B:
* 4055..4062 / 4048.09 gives 4.72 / 4.718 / 4.414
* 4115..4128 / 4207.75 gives 4.08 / 4.08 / 4.028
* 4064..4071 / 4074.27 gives 4.29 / 4.294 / 3.937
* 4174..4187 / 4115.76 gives 4.08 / 3.983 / 4.08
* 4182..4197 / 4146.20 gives 4.06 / 4.064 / 3.884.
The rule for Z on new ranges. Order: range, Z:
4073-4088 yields 4079.90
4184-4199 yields 4194.21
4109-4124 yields 4115.76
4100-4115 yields 4102.51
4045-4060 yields 4059.29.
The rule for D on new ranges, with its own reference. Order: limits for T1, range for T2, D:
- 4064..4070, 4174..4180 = -0.16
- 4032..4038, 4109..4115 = -0.11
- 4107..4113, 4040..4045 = 0.23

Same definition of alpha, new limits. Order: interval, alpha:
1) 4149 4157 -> 0.2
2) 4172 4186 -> 0.6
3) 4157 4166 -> 0.2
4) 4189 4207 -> 0.4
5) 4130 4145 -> 0.8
